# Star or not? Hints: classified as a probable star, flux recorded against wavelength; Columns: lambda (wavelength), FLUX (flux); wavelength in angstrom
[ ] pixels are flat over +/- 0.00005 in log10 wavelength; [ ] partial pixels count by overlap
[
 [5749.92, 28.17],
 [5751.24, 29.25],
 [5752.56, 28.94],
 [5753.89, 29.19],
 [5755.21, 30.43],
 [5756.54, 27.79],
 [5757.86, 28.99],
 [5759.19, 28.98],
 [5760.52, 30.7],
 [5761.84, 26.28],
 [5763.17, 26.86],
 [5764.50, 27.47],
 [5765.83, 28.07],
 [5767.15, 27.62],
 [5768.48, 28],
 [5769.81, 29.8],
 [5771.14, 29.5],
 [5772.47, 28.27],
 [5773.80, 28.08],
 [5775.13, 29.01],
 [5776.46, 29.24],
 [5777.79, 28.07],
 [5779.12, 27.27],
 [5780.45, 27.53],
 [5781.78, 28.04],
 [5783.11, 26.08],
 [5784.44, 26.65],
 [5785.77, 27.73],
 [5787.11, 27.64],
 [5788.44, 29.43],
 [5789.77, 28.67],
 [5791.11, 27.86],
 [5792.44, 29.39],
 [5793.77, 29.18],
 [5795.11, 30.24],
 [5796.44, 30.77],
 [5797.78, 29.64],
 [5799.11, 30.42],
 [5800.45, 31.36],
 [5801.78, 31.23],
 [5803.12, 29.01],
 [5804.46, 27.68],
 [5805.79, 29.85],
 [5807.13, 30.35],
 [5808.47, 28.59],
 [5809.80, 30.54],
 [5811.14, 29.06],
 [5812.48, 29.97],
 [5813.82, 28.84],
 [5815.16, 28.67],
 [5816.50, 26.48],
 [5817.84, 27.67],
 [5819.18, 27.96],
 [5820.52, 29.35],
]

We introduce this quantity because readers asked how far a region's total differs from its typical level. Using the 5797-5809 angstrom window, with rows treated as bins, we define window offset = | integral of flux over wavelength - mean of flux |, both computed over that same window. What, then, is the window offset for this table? 328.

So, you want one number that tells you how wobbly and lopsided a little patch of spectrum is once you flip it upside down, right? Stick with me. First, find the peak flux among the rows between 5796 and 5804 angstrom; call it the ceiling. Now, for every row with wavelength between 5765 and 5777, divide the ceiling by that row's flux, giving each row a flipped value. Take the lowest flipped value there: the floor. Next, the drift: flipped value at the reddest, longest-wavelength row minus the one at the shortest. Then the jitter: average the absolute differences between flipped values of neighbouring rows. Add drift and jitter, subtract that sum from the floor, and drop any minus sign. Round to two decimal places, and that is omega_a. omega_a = 1.07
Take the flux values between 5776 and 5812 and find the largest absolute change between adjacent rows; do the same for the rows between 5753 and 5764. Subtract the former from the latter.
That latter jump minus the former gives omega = 2.2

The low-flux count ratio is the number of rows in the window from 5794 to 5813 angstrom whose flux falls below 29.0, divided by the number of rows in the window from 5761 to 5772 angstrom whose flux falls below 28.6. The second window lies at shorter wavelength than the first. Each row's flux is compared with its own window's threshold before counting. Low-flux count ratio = 0.33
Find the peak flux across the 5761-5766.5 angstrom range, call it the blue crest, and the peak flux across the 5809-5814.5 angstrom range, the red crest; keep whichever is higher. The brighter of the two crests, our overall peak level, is 30.5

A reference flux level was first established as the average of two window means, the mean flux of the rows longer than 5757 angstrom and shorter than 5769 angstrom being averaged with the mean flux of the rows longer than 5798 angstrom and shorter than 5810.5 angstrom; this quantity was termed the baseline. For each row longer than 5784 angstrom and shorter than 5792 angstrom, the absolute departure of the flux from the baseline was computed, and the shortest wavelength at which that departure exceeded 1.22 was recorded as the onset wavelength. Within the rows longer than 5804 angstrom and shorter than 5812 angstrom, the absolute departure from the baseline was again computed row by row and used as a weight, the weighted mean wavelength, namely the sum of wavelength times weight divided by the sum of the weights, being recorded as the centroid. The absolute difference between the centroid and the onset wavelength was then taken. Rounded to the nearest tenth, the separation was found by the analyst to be 22.7 angstrom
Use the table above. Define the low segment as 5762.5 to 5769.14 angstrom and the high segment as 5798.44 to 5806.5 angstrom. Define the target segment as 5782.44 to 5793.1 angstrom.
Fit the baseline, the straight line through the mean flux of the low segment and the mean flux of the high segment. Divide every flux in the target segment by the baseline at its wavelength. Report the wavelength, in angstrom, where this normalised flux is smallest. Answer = 5783.11 angstrom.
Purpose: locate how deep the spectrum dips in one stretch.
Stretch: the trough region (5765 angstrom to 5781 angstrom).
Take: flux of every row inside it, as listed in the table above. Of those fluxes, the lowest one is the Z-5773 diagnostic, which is 27.27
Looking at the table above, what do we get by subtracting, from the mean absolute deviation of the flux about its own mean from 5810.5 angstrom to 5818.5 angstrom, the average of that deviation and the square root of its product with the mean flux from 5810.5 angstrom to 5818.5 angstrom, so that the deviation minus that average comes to -2.09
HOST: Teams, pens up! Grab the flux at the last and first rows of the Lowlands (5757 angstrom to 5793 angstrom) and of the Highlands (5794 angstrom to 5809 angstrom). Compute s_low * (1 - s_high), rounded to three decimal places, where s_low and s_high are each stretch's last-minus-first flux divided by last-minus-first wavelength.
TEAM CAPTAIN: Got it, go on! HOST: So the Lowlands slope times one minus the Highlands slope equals 0.013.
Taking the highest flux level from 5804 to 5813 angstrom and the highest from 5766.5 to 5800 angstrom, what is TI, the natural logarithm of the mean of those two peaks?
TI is 3.42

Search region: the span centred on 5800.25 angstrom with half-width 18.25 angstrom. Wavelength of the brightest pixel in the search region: 5800.45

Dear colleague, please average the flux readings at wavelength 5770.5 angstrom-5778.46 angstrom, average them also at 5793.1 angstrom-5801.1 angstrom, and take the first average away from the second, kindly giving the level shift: 1.6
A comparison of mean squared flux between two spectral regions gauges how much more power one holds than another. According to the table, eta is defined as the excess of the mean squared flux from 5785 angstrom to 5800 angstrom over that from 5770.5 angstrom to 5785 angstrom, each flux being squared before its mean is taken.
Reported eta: 69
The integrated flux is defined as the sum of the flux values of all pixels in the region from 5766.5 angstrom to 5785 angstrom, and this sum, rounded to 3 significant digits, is 393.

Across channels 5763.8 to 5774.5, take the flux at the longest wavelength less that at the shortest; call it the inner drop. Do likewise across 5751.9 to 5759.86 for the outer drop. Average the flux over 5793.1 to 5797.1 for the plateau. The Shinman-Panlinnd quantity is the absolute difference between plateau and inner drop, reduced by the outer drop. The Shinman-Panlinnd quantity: 29.4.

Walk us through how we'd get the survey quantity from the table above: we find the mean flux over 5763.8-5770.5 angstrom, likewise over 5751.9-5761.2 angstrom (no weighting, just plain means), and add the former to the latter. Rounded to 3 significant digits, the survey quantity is 57.5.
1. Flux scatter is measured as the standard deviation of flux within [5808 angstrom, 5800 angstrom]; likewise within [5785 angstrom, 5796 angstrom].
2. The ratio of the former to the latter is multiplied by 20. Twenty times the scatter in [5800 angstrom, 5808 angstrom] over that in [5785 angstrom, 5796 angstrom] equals 29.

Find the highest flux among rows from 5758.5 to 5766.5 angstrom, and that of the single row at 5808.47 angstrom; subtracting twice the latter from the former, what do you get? -26.5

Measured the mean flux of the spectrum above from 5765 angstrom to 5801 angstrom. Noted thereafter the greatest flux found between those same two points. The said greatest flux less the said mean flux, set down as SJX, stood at 2.7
